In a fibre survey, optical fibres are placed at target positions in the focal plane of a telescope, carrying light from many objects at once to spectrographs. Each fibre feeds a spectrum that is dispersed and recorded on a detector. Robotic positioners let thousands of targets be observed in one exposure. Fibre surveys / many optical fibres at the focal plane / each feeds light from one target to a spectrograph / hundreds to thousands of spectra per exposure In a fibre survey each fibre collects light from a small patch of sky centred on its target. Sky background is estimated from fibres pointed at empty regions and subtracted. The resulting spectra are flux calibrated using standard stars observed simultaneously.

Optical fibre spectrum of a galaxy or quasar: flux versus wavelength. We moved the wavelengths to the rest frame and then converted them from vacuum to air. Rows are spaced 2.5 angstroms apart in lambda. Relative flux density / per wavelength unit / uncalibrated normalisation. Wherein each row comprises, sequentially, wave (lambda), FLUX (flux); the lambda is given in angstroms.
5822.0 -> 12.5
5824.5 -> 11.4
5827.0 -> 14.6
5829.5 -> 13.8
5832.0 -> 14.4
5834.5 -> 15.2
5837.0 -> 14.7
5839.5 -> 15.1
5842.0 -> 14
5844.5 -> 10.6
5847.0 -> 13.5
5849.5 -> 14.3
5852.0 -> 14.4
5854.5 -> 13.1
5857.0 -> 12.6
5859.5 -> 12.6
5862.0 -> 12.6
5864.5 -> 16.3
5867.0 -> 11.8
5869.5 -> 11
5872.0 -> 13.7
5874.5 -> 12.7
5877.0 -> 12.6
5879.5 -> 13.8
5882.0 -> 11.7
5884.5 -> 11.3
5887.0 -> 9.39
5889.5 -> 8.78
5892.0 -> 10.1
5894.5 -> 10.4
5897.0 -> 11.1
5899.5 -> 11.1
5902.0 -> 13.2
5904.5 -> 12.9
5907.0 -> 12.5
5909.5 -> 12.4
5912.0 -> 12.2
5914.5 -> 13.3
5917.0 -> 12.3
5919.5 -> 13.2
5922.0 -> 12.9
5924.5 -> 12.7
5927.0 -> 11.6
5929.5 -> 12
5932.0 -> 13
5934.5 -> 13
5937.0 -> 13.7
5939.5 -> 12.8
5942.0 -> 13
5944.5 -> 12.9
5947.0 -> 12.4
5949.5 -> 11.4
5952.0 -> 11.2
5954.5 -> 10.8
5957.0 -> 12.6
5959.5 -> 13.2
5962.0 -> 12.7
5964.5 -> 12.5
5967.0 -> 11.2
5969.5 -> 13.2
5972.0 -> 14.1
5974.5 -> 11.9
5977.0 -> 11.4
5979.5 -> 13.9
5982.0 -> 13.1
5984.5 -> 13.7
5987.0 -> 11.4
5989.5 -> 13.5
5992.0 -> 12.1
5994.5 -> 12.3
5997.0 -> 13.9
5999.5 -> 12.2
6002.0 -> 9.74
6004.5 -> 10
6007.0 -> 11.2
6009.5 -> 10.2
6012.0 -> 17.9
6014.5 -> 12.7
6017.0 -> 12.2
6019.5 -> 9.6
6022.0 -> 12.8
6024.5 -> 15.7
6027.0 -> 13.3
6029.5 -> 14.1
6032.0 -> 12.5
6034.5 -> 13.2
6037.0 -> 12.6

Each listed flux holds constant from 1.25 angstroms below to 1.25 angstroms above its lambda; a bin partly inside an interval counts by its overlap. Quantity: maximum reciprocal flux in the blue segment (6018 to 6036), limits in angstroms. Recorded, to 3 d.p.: 0.104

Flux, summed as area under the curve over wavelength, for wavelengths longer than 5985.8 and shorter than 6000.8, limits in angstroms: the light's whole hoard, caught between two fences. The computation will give 188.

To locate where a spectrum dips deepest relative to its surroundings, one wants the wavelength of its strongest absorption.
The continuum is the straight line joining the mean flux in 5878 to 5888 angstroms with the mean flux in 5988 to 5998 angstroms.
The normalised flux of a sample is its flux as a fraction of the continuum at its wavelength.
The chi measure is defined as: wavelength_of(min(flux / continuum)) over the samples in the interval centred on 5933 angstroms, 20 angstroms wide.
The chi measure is 5927.0 angstroms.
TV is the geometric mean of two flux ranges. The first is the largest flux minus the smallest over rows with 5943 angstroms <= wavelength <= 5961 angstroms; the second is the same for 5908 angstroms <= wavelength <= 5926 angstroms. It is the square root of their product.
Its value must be 1.6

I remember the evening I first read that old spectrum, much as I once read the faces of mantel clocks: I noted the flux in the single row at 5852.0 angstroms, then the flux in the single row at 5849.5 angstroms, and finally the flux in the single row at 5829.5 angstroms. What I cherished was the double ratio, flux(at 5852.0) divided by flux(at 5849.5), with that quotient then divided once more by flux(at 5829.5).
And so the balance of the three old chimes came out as 0.073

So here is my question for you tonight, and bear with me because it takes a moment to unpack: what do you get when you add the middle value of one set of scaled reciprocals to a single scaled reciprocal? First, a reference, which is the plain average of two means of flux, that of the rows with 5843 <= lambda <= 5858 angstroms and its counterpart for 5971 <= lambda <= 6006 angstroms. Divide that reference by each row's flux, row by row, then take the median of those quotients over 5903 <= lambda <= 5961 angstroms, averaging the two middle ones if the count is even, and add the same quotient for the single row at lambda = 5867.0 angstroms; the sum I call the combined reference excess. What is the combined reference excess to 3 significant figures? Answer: 2.08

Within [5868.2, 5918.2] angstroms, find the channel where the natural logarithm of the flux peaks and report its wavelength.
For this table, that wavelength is 5879.5 angstroms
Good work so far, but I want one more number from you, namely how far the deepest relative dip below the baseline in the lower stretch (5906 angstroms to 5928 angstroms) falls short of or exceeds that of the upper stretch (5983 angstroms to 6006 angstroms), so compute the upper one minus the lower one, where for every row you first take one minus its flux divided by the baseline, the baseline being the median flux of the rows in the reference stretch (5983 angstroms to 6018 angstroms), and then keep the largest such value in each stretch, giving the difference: 0.15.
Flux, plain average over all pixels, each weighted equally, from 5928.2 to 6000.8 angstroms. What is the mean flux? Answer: 12.6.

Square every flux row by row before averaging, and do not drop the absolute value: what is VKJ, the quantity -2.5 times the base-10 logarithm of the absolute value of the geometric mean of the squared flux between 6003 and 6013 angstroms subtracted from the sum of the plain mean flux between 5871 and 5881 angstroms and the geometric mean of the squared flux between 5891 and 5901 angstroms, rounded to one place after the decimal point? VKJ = -3.0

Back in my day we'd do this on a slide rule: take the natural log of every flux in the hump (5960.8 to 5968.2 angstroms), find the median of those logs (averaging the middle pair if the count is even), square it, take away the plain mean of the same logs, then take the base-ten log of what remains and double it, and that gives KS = 1.18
